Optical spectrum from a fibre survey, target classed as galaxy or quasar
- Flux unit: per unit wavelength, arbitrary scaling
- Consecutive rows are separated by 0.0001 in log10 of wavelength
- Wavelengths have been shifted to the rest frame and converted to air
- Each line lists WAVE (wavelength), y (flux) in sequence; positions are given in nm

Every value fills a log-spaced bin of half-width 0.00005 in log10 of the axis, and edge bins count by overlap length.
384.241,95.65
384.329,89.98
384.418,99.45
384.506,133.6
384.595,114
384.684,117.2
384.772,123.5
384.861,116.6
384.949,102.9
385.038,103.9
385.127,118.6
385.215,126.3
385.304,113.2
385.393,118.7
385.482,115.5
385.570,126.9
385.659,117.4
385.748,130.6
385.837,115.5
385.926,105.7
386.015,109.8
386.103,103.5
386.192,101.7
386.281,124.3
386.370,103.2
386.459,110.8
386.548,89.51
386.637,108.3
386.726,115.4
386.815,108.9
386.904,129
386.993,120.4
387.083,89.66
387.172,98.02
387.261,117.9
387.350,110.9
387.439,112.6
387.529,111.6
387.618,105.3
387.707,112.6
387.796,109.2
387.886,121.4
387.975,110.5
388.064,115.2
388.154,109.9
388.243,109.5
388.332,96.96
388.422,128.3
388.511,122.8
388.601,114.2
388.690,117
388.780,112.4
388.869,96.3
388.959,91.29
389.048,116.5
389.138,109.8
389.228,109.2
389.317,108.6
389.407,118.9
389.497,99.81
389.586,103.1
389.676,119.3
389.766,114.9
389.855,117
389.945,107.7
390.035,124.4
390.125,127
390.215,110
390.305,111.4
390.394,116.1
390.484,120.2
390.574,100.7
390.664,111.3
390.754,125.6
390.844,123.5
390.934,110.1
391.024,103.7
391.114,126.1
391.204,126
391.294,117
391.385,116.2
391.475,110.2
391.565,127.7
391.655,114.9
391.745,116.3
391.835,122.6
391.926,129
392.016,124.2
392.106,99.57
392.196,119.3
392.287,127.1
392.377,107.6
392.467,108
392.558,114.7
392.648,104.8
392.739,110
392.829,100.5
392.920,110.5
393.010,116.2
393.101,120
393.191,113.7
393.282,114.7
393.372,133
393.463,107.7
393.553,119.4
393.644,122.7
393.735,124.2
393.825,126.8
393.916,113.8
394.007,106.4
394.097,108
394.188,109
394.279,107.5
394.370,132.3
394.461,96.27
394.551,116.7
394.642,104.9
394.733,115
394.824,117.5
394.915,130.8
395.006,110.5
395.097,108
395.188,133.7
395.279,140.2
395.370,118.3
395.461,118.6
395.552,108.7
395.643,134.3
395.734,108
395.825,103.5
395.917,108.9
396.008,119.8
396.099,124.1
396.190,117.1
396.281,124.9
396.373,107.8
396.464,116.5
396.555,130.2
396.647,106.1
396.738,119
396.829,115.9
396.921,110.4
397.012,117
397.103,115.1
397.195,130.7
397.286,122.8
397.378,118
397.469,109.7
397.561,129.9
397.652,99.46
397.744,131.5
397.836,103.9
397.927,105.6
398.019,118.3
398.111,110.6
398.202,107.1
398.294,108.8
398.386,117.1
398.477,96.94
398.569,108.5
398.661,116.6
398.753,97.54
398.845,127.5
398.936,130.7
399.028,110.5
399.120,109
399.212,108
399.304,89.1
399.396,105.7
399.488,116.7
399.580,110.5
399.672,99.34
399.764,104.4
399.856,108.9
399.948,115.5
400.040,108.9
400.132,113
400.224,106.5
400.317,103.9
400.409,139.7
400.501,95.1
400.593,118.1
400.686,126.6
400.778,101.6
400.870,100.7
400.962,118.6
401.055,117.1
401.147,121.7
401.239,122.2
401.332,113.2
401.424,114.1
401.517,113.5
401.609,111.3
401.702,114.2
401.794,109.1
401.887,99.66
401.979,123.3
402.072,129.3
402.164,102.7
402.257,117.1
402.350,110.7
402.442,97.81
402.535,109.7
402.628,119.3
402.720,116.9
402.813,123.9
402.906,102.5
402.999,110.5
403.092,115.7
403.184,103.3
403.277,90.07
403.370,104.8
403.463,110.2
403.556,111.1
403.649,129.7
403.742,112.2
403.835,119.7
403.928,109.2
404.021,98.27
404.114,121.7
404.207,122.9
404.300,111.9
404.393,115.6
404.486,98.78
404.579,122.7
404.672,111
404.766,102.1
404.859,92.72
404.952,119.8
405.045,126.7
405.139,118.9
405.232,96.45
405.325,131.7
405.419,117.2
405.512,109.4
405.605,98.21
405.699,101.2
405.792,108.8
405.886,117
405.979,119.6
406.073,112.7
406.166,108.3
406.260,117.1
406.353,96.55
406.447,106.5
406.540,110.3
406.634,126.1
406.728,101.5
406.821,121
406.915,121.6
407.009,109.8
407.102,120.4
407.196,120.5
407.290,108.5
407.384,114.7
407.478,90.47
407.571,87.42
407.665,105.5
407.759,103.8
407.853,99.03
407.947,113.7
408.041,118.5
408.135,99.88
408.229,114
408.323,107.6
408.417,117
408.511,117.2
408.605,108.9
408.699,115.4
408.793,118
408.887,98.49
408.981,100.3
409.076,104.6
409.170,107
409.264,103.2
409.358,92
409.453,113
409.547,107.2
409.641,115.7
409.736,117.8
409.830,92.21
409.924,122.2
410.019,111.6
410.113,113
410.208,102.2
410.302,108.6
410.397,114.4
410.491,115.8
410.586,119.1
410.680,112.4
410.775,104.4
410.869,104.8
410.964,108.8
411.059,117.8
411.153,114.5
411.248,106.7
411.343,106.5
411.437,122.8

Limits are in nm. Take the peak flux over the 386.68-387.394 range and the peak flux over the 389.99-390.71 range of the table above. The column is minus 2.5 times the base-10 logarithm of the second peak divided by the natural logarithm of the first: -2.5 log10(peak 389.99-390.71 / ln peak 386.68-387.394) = -3.54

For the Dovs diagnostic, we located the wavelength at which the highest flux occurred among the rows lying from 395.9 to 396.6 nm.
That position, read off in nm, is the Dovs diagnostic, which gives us 396.555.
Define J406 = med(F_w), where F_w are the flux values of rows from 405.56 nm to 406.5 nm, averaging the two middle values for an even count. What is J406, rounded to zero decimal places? 109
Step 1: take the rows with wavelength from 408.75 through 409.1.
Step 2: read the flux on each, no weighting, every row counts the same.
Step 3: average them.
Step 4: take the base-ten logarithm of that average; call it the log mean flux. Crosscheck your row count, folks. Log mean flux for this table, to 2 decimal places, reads 2.02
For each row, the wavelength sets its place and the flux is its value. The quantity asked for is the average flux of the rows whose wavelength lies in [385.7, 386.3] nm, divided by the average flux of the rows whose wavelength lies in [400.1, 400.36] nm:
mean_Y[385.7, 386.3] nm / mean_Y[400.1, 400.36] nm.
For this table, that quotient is 1.05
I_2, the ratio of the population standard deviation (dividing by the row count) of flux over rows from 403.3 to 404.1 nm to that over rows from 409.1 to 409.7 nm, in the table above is 1.2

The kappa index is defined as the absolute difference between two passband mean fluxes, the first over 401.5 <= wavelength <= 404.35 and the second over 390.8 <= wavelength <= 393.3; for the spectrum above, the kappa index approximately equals 3.5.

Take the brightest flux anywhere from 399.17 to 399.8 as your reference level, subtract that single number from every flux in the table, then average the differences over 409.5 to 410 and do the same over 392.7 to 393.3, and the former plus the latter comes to -10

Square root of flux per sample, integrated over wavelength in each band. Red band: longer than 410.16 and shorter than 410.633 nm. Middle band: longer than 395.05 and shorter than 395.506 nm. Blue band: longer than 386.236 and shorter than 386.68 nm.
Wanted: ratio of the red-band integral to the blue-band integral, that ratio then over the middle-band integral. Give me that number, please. 0.215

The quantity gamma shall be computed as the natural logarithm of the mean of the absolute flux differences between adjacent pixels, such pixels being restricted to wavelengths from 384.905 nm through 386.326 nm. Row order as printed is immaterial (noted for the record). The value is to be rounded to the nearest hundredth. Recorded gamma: 2.23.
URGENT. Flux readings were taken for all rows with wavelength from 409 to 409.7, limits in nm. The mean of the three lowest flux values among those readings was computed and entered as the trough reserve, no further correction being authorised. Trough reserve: 100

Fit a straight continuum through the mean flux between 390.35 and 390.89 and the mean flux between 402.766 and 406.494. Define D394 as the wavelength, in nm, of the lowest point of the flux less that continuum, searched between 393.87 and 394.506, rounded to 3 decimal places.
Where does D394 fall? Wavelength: 394.461 nm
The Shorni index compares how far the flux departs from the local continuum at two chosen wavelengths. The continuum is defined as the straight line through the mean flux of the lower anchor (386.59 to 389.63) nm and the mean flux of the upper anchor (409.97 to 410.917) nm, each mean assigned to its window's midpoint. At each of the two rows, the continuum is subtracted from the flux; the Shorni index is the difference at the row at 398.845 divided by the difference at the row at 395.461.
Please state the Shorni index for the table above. 2.1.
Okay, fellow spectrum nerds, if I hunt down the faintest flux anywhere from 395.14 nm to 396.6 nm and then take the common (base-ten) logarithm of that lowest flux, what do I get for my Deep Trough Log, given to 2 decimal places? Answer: 2.01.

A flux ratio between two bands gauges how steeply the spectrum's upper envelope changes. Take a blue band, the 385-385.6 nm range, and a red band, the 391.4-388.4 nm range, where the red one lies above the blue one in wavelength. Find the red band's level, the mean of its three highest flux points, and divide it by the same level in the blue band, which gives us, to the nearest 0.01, 1.03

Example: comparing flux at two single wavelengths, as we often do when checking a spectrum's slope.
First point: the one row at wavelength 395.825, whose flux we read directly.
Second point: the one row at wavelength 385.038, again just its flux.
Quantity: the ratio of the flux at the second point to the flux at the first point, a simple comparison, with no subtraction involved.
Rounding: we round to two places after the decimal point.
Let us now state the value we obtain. 1.00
